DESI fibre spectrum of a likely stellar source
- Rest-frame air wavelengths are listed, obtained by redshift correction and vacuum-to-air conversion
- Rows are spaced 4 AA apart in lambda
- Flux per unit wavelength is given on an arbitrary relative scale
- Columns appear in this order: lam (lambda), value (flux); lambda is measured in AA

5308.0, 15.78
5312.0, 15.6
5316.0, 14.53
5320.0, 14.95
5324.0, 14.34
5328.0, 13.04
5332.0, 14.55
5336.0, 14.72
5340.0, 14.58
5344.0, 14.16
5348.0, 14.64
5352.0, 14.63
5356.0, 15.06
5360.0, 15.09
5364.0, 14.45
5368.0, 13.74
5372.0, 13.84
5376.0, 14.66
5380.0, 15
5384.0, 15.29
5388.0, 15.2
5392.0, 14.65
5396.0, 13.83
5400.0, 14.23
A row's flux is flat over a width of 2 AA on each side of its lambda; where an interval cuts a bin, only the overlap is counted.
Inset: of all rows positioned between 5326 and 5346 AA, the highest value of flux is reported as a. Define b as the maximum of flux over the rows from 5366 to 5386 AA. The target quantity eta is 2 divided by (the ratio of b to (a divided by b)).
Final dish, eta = 0.126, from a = 14.72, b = 15.29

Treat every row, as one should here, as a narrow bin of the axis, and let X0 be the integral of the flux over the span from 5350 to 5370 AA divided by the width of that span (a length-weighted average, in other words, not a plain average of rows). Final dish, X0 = 14.6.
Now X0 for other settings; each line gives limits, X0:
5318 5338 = 14.3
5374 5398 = 14.8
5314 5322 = 14.7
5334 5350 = 14.5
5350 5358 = 14.8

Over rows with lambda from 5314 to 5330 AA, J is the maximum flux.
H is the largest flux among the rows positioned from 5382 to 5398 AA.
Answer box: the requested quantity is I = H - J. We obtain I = 0.3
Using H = 15.29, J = 14.95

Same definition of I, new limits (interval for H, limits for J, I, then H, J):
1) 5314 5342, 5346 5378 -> -0.1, 14.95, 15.09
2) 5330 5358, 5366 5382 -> 0.1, 15.06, 15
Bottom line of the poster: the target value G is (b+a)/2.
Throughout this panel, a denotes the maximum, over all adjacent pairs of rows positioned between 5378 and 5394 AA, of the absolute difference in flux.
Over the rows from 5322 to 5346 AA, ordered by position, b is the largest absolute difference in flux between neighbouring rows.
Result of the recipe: 1.03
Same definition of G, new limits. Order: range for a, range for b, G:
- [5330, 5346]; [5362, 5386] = 0.62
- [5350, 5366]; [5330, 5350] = 0.56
